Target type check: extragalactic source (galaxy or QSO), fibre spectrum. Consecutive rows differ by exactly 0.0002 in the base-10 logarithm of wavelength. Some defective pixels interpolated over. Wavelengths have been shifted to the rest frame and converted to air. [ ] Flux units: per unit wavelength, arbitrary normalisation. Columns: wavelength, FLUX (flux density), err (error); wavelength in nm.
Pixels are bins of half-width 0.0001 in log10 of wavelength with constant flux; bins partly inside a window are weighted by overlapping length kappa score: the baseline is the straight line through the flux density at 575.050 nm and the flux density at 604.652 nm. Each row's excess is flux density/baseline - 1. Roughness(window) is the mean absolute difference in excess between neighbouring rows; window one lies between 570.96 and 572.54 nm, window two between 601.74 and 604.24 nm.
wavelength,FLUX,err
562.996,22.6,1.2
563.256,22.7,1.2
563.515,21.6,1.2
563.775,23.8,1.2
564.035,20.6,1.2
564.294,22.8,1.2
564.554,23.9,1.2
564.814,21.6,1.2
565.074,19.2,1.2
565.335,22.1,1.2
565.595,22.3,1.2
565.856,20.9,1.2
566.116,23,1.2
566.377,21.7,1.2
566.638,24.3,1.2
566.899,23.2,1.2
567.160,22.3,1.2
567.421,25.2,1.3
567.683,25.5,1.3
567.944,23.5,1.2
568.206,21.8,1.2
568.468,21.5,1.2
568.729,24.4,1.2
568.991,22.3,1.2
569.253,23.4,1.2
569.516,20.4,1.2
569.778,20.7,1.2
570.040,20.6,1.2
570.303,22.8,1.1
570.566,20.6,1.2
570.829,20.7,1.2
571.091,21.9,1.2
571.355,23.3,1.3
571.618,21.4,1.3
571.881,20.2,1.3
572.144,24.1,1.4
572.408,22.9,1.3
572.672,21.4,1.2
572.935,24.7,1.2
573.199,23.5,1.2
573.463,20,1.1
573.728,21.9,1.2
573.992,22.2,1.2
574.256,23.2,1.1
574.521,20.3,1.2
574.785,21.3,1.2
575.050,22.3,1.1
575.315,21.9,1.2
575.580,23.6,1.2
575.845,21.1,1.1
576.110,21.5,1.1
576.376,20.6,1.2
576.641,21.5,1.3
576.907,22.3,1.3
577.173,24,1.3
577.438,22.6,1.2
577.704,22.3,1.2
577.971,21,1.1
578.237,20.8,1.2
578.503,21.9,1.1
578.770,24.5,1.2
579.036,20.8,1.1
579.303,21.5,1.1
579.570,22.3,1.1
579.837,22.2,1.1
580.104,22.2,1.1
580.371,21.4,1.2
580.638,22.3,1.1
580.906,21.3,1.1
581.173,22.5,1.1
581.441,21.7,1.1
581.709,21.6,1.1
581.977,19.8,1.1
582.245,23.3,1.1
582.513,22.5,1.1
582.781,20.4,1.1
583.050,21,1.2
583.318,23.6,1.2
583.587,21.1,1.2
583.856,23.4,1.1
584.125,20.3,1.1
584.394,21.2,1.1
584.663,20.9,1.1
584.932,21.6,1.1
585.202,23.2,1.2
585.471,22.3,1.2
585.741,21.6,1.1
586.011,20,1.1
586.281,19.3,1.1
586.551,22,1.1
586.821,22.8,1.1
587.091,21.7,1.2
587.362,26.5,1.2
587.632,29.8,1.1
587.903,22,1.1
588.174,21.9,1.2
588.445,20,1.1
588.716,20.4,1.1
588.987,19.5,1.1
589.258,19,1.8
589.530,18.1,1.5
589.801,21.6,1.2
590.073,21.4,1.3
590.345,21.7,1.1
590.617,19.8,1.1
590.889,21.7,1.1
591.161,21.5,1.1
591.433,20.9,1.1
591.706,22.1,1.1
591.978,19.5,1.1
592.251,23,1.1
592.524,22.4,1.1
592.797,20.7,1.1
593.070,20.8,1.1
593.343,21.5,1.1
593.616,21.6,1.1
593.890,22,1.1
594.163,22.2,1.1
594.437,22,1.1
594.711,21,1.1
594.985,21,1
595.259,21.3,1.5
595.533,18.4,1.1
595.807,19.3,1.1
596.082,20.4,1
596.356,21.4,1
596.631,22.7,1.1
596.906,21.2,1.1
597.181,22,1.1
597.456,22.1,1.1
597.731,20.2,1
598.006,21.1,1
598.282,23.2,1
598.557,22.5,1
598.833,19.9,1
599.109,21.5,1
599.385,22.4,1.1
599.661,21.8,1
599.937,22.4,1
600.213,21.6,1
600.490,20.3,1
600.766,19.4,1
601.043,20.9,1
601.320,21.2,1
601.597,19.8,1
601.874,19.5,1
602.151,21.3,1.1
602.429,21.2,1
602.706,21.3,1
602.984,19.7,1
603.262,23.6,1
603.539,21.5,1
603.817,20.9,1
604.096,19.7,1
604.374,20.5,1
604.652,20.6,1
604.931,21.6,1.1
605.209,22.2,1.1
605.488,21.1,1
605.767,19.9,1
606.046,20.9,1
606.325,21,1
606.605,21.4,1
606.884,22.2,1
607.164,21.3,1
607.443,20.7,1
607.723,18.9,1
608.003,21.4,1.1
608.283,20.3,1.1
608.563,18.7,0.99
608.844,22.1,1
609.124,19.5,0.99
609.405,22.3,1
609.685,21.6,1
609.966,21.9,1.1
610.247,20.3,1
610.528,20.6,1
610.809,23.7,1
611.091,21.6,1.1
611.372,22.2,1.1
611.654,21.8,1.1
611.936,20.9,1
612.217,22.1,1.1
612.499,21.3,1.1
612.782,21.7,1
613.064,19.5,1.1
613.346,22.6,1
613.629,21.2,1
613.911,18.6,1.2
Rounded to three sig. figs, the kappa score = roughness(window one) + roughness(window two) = 0.154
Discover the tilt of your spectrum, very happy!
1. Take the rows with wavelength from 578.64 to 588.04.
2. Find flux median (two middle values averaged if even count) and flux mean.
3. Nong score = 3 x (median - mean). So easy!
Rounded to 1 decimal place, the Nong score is -1.3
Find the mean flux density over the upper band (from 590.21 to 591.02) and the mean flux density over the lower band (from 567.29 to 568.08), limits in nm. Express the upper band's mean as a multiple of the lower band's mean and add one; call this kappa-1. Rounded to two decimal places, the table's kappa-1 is 1.85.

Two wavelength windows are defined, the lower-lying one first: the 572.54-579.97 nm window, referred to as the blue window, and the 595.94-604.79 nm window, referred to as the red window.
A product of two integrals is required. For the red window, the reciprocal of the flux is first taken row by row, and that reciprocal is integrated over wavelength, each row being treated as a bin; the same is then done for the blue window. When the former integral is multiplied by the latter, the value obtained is 0.142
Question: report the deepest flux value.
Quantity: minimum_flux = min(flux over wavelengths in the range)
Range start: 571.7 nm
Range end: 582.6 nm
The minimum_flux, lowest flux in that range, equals 19.8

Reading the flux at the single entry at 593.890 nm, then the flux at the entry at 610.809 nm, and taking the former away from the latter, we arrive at 1.7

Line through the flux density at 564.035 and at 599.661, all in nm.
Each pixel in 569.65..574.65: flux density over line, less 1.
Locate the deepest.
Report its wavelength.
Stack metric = 573.463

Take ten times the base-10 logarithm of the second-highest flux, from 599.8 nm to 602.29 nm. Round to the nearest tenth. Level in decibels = 13.3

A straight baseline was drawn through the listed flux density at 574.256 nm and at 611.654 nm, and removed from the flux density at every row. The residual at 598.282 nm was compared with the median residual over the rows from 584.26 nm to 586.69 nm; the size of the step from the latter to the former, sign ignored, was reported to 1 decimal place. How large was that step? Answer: 2.1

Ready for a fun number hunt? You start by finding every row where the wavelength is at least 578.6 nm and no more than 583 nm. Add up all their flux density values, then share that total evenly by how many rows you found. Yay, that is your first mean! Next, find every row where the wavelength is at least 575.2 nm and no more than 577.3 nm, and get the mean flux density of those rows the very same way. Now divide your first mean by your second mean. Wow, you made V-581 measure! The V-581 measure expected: 0.992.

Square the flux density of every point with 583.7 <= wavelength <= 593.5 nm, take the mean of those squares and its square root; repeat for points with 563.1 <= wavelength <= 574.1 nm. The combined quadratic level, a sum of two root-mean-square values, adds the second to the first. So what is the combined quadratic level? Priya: 44.0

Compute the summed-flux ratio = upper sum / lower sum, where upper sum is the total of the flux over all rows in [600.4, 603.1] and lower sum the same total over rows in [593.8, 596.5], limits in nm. 0.98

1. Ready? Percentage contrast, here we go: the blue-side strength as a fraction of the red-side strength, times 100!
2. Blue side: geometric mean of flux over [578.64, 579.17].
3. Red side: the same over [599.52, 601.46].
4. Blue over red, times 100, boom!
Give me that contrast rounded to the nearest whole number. 107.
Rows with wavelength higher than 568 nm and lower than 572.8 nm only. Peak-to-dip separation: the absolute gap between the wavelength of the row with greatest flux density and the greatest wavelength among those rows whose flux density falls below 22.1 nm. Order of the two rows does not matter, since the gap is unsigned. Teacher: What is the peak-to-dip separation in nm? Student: 3.94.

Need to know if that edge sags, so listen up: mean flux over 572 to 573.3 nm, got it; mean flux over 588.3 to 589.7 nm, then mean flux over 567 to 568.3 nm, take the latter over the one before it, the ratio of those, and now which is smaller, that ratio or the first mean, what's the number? 1.22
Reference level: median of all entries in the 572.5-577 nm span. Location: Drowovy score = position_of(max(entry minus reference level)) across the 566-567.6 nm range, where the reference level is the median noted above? 567.421 nm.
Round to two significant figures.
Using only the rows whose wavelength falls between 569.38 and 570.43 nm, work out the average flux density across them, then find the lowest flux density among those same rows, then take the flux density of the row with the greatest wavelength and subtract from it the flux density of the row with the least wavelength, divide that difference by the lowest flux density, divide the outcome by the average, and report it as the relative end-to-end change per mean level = 0.0056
